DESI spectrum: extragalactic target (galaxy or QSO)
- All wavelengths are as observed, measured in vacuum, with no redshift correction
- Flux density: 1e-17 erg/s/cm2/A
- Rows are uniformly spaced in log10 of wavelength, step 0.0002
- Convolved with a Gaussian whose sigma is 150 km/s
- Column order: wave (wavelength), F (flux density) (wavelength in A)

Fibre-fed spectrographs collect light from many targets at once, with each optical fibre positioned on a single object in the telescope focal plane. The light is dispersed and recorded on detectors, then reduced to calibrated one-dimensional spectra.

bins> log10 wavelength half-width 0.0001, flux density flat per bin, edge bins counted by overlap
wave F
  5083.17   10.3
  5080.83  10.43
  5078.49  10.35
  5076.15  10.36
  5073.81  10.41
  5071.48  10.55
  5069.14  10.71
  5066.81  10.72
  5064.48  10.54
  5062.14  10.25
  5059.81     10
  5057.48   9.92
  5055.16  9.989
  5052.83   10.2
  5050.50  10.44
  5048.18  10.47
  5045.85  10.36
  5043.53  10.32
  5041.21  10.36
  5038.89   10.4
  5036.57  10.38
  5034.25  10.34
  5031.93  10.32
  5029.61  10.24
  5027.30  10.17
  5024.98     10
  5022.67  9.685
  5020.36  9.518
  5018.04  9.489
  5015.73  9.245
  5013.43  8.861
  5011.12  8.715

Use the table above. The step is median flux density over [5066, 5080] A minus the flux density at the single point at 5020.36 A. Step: 1.0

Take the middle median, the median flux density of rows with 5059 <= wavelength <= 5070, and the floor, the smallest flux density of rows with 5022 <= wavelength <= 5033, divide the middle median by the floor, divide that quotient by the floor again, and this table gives 0.112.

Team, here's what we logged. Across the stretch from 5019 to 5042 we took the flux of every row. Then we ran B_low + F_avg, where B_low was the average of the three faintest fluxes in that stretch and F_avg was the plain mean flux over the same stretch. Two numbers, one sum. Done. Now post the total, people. 19.9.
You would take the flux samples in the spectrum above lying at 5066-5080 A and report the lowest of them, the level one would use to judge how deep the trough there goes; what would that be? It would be 10.35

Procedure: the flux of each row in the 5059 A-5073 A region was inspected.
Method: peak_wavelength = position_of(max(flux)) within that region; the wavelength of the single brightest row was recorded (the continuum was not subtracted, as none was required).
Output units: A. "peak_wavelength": 5066.81 A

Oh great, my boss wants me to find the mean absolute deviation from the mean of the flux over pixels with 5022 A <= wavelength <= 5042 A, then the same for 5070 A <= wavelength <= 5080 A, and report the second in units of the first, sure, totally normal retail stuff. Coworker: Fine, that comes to 0.4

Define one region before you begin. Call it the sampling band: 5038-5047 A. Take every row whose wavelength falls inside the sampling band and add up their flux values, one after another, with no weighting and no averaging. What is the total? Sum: 41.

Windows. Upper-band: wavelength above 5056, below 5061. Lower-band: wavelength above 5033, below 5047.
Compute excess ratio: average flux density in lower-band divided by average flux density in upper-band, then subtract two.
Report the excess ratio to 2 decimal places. -0.96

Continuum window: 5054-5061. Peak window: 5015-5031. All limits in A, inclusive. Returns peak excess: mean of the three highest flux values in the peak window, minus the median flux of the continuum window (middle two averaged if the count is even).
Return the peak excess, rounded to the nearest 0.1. 0.1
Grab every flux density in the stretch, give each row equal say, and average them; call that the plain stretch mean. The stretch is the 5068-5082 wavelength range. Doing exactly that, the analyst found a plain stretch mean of 10.5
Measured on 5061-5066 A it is 10.4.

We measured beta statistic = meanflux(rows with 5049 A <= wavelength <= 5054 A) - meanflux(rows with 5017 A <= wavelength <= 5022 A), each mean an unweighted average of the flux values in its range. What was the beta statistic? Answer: 0.8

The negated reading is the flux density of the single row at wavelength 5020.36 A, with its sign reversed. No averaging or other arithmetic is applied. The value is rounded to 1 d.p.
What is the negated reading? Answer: -9.5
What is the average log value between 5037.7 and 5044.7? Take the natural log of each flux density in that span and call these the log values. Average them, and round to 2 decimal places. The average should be 2.34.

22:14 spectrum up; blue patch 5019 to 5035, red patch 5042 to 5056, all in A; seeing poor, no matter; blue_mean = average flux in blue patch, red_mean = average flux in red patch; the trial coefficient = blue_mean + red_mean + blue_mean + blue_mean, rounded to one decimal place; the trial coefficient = 40.4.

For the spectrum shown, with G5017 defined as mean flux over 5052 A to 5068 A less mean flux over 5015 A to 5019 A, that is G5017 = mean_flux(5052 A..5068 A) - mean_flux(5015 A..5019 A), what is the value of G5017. 0.86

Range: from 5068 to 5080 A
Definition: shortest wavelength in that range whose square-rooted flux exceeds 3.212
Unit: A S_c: 5069.14 A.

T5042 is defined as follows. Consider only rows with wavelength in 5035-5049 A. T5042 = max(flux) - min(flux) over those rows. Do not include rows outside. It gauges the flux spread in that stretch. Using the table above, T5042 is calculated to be 0.15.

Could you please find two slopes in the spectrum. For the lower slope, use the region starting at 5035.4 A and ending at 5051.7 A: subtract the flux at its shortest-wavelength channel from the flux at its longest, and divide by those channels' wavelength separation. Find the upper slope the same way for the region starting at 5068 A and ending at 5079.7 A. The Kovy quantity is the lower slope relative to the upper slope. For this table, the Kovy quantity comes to 0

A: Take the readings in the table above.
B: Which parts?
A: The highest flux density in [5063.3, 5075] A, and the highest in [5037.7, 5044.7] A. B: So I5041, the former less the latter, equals 0.32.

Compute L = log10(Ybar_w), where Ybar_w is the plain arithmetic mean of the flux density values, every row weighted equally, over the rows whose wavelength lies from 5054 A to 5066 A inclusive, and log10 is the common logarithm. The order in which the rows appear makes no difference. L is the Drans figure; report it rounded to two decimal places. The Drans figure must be 1.01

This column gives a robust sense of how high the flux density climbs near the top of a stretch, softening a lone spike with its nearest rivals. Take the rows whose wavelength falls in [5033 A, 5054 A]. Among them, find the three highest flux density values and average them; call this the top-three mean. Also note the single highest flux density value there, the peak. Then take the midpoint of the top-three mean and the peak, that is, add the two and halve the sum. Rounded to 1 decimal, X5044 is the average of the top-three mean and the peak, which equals 10.5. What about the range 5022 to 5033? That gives 10.3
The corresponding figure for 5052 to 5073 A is 10.7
